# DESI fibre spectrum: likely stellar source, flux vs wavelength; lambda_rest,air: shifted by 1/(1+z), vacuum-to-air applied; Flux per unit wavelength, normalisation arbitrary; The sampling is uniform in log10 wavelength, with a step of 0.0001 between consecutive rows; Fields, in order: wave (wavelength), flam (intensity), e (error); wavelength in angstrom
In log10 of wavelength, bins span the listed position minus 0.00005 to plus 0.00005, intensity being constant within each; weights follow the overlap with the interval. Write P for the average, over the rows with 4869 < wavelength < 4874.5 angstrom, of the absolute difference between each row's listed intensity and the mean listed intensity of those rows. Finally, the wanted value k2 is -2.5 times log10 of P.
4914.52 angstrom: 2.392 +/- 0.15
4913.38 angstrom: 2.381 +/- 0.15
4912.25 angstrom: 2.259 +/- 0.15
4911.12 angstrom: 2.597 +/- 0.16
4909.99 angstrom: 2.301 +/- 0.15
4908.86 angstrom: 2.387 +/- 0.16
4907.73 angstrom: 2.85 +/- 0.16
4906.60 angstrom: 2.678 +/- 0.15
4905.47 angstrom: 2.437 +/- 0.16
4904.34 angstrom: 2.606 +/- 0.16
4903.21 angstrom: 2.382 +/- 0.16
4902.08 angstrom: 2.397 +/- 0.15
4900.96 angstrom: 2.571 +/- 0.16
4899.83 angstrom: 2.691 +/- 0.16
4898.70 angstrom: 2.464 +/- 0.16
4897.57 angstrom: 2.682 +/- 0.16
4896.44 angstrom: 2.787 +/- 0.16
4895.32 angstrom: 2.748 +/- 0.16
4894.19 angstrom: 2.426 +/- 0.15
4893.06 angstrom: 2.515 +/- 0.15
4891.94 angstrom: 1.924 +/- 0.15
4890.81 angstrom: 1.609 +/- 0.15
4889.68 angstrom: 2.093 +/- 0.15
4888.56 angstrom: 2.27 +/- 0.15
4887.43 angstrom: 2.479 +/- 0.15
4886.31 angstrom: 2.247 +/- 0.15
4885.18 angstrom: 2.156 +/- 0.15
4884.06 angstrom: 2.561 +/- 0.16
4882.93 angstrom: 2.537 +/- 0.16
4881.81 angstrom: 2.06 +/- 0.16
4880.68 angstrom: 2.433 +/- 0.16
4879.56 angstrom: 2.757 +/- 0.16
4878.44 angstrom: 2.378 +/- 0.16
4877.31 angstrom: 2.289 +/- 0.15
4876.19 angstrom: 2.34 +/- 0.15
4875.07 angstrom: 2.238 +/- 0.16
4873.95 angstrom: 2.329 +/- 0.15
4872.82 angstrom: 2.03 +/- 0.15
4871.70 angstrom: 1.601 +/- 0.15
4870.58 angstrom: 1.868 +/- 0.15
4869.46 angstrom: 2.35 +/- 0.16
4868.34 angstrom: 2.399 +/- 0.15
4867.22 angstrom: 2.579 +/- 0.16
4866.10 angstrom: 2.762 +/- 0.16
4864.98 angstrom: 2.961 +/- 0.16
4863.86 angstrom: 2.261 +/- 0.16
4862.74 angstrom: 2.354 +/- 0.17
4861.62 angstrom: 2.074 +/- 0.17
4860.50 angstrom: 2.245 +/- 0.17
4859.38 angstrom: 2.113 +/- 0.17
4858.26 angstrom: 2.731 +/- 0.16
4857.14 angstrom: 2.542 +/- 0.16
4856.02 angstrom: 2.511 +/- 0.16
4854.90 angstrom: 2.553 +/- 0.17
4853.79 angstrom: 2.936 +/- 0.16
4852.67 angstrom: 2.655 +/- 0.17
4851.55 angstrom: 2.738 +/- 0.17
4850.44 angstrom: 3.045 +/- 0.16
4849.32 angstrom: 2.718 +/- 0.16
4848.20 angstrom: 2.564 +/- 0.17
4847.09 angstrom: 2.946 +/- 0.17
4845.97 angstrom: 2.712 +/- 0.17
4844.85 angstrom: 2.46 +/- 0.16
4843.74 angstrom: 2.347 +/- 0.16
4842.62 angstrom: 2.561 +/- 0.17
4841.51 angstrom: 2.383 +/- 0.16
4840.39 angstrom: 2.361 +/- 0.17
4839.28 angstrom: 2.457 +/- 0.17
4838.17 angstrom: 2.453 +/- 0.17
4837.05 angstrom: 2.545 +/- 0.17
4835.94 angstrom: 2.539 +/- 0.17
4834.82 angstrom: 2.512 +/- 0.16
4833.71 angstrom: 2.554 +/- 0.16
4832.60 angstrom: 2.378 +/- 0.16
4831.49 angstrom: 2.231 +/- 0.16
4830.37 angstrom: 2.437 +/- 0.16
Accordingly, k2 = 1.5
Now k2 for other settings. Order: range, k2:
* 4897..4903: 2.5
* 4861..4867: 1.3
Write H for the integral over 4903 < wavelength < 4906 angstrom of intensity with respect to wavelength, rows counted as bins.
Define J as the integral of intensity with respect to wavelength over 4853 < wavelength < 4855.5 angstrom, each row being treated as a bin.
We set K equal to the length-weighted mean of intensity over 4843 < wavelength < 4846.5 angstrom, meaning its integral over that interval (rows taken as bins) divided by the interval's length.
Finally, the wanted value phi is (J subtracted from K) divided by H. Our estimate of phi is -0.6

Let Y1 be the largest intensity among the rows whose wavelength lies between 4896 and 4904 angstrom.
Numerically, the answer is 2.787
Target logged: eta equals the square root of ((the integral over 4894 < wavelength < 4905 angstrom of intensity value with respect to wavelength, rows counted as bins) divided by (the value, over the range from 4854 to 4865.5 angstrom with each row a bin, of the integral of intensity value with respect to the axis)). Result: 1.0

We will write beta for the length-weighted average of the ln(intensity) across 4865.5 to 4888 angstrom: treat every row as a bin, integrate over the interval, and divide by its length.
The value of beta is 0.83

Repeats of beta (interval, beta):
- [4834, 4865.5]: 0.93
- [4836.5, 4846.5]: 0.91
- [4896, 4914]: 0.92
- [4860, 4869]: 0.89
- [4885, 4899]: 0.84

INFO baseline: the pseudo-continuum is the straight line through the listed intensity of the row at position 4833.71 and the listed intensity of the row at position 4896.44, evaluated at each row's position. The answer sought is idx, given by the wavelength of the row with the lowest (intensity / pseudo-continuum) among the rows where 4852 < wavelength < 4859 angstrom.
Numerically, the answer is 4856.02 angstrom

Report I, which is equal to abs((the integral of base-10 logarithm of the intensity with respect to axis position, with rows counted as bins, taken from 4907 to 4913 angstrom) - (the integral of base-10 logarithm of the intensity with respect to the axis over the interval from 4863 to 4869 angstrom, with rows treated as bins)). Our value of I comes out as 0.10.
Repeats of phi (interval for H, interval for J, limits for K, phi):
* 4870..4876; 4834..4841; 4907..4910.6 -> -1.2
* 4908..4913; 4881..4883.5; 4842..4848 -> -0.3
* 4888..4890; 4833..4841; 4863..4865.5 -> -3.9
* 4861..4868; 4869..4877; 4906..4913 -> -0.8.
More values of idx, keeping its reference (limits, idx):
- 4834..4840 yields 4838.17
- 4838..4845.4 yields 4843.74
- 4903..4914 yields 4912.25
